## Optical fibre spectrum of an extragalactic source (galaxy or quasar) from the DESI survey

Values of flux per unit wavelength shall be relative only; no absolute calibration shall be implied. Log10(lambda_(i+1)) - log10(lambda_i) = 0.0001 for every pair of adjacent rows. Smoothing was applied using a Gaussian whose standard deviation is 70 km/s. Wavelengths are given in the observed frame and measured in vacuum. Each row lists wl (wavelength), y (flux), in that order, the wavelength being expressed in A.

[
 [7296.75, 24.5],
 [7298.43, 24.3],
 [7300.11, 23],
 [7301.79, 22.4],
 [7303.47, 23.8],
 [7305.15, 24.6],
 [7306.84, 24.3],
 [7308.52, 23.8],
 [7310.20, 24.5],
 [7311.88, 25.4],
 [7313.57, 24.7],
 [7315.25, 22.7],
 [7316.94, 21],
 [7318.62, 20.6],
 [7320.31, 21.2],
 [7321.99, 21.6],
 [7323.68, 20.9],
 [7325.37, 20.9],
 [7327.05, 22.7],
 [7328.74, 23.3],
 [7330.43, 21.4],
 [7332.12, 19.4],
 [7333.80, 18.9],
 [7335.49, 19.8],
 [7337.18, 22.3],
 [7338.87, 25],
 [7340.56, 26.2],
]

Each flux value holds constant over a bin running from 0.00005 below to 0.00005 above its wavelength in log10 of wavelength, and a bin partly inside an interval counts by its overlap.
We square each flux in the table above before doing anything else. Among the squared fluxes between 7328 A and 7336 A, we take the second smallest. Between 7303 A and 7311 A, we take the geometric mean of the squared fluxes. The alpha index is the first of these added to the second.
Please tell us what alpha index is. 962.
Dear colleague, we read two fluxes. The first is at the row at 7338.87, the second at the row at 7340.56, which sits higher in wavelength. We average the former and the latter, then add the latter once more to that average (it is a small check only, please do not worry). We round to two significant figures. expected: 52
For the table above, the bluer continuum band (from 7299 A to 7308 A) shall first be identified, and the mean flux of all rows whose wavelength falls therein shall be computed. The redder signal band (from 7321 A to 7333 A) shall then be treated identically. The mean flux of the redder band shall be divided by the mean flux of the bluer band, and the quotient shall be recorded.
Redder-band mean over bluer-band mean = 0.91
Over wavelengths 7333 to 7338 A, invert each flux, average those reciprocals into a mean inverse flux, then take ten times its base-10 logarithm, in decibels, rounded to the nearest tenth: -13.1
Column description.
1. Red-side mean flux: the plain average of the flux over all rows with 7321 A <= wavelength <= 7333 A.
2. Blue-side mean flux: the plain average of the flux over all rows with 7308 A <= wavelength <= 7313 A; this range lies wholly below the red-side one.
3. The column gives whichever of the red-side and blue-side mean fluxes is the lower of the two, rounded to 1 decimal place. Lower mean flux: 21.5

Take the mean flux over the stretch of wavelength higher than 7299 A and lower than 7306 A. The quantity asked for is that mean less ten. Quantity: 13.5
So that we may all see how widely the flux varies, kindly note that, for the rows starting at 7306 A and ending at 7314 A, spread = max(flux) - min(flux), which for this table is 2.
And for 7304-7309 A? 1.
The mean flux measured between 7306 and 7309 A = 24.1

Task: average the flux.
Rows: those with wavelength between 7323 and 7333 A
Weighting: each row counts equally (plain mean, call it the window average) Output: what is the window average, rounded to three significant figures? 21.4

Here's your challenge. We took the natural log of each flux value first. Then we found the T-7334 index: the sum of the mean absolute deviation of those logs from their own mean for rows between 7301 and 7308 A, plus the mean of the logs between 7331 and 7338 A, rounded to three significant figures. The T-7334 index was 3.03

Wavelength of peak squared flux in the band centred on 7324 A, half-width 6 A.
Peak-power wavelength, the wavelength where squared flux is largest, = 7328.74 A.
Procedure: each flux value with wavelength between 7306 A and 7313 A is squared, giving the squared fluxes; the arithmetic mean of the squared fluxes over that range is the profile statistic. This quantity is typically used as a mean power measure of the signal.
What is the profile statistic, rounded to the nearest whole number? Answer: 601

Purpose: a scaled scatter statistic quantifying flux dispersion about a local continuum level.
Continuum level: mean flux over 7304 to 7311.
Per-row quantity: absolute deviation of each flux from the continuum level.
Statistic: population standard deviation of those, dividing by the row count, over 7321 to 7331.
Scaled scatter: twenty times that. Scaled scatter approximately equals 18.0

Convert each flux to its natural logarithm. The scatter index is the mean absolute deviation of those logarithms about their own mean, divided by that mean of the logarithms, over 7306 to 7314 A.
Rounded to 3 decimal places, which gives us 0.005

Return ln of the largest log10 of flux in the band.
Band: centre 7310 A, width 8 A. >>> 0.340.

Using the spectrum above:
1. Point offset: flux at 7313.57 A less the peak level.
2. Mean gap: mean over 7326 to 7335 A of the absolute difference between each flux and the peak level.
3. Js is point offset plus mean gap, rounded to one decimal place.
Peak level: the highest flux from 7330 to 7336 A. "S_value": 4.8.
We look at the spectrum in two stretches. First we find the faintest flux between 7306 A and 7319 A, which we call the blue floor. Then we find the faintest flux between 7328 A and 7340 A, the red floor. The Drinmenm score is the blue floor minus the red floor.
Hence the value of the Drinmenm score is 1.7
